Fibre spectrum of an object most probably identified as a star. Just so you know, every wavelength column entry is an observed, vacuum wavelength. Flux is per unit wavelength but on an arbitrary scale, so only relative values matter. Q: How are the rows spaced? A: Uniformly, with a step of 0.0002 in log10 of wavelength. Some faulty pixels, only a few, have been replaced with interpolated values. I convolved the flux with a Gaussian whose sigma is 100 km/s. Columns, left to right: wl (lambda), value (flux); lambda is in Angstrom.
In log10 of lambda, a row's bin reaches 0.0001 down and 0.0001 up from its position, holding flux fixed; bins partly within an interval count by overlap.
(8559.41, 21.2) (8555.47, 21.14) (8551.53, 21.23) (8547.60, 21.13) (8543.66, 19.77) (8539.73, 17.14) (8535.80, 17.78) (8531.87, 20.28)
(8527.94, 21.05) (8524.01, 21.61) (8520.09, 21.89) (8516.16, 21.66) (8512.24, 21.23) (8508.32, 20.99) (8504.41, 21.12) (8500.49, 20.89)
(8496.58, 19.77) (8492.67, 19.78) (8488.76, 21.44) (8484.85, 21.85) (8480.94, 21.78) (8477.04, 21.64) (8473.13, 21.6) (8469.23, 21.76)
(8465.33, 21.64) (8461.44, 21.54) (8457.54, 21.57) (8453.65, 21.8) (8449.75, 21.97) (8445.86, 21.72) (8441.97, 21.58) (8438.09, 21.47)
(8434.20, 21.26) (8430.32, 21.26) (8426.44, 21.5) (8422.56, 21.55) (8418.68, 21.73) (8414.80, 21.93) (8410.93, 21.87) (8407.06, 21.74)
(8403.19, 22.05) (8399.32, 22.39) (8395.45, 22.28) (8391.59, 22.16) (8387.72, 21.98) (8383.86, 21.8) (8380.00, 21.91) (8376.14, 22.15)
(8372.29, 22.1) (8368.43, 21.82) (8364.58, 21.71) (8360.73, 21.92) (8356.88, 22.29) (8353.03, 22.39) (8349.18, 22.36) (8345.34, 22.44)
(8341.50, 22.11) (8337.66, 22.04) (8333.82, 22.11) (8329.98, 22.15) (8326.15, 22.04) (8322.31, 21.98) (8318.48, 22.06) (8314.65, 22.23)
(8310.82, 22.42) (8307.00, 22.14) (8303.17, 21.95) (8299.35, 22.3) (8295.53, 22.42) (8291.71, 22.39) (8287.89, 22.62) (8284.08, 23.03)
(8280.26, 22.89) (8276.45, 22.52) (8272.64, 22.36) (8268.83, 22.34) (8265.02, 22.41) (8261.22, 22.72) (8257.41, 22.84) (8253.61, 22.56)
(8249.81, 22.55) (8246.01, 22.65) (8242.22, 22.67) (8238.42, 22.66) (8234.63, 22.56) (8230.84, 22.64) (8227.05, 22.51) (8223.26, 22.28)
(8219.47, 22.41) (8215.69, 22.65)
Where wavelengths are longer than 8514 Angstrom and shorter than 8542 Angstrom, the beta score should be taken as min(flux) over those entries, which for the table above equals 17.14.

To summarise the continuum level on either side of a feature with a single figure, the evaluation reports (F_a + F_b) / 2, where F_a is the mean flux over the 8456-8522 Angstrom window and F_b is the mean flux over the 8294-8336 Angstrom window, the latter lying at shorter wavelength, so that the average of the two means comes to 21.73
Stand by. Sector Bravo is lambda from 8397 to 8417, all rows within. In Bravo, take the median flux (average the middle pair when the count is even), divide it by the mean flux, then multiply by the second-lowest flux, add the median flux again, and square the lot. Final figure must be 1913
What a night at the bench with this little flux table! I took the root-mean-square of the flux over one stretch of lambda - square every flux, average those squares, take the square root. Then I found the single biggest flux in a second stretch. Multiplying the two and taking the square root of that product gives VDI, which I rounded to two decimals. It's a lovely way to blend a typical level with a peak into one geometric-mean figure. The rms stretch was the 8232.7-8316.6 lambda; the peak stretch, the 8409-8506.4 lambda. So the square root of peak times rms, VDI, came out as 22.24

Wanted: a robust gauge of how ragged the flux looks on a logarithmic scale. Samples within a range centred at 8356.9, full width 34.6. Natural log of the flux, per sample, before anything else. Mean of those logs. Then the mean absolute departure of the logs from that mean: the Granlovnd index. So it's 0.010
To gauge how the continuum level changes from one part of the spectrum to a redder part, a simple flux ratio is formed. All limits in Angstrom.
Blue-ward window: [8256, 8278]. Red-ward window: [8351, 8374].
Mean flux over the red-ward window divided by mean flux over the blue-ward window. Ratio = 0.98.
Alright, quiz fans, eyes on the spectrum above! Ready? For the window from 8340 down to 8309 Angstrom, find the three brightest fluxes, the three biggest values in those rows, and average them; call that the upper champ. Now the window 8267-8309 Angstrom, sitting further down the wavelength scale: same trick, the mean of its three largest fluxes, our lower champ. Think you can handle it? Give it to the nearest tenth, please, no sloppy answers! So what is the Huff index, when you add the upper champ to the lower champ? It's 45.1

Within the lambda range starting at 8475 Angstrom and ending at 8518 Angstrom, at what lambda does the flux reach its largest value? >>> 8484.85 Angstrom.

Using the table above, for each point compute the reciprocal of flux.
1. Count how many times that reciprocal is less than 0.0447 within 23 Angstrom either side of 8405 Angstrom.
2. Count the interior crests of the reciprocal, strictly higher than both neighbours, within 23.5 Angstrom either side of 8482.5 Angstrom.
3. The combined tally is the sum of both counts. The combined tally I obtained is 3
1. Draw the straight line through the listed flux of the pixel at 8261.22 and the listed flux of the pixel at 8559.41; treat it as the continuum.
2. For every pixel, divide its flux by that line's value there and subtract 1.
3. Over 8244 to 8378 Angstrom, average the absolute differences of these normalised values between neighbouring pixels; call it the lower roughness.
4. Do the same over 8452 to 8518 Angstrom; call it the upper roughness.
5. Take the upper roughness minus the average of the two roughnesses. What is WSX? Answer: 0.0039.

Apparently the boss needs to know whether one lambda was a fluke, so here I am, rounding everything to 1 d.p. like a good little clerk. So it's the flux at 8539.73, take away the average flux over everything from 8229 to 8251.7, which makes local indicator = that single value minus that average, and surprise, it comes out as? -5.5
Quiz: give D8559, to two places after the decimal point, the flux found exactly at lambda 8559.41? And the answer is 21.20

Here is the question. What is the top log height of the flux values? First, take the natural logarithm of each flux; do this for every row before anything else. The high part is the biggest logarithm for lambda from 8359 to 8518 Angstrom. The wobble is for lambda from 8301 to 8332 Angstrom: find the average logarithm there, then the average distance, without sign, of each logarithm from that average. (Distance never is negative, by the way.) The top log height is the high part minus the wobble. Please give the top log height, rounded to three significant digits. 3.10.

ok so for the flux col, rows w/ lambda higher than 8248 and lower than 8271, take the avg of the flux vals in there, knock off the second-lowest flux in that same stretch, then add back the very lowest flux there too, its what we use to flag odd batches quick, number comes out 22.5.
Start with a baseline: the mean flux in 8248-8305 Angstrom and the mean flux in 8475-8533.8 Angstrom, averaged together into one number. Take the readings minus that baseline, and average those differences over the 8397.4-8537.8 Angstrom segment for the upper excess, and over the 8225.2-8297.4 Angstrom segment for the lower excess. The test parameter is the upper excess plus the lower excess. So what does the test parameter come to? 0.3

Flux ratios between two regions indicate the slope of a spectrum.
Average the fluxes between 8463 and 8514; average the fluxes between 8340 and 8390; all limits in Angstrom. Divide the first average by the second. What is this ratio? 0.96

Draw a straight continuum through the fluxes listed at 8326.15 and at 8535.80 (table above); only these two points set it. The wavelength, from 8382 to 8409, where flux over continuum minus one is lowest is 8383.86 Angstrom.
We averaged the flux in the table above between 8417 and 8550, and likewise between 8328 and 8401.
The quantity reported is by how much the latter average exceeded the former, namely 1.0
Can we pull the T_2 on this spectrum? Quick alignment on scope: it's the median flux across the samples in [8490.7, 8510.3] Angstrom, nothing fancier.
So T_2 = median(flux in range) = 20.9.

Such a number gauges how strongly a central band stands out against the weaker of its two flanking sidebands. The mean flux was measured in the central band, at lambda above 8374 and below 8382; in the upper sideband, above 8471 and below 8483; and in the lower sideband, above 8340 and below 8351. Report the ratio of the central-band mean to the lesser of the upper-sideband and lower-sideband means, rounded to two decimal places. 1.02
